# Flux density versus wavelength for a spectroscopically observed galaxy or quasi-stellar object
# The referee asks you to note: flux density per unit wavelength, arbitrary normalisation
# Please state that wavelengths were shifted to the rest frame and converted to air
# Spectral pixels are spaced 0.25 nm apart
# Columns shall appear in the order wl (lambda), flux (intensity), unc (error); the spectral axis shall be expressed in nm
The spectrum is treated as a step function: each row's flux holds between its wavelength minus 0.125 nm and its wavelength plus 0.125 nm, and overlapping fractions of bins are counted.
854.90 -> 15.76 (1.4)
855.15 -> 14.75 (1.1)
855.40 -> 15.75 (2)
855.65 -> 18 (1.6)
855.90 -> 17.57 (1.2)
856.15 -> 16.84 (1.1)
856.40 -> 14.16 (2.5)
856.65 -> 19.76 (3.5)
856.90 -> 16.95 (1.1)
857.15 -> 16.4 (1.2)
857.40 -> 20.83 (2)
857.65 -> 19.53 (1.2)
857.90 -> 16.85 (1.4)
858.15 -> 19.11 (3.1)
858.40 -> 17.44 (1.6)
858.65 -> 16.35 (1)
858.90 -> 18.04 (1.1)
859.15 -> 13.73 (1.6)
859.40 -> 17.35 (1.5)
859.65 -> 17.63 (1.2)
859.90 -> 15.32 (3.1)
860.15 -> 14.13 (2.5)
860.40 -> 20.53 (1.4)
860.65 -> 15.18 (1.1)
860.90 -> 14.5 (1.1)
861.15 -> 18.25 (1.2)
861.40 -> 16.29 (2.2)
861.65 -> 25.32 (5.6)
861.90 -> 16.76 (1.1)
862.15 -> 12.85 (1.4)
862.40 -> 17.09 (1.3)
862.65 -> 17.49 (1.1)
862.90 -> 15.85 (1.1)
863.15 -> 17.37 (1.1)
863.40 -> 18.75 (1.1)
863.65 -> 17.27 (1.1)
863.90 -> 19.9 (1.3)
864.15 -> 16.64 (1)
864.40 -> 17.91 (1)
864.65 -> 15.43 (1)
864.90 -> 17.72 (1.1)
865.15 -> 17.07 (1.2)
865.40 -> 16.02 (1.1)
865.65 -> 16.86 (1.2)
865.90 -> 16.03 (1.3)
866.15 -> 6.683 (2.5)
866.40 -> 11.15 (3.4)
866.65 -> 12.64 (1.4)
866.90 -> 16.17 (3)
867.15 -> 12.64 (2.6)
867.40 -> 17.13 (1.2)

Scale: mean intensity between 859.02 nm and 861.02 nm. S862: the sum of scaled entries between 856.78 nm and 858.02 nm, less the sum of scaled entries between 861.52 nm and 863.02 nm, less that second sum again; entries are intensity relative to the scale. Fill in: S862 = -7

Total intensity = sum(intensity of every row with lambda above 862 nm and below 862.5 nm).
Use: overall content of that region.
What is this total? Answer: 30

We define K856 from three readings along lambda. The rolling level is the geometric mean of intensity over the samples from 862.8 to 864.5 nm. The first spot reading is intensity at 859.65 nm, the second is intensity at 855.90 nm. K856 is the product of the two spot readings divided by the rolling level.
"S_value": 17.6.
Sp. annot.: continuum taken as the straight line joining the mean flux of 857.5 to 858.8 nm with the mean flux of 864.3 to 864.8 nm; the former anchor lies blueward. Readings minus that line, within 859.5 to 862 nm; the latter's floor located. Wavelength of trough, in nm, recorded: 860.15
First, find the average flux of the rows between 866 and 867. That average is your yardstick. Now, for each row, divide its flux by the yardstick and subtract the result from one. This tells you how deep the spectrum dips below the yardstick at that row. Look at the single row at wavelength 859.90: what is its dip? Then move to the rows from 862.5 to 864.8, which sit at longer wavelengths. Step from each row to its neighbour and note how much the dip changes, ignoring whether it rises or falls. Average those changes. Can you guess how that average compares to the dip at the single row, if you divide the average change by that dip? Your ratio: -0.53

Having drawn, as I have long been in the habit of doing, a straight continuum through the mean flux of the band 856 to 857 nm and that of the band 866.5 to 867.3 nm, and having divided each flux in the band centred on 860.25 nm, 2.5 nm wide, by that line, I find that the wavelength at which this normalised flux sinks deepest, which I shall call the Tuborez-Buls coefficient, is 859.15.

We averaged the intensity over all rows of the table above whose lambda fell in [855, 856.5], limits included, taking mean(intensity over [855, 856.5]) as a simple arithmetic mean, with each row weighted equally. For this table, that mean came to 16.2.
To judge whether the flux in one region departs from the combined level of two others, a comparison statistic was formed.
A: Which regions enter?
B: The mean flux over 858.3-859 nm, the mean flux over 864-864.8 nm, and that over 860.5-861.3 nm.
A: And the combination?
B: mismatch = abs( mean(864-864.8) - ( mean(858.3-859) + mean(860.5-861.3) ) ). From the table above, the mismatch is 16.6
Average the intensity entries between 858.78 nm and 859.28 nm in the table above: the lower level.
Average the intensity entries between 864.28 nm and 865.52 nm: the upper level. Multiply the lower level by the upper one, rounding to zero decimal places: 267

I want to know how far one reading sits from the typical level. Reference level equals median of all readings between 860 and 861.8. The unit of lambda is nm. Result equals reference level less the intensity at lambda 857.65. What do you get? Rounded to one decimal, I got -3.2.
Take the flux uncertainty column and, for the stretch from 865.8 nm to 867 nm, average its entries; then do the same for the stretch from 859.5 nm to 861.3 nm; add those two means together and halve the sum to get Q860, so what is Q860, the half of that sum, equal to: 2.0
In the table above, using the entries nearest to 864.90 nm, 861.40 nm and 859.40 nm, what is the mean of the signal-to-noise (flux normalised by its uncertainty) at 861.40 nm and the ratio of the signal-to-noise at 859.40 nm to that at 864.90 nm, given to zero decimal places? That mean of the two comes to 4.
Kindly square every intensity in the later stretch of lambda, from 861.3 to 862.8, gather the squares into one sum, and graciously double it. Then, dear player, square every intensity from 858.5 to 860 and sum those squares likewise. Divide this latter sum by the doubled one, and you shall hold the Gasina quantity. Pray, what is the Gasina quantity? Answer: 0.42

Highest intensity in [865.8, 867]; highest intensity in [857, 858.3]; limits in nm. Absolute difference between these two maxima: 4.7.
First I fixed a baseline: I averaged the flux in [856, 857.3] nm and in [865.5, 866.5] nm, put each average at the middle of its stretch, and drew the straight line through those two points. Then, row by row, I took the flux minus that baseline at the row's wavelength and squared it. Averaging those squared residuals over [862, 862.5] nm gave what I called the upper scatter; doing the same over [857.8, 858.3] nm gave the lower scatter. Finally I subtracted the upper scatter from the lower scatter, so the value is -1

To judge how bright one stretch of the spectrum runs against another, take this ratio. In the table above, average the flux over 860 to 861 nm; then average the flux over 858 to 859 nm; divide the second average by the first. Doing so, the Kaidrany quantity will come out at 1.10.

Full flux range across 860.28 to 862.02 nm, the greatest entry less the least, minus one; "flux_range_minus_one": 10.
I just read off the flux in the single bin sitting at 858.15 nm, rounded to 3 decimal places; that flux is 19.110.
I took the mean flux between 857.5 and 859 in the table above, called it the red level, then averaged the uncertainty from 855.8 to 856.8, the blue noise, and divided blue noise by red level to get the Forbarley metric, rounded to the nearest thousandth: 0.116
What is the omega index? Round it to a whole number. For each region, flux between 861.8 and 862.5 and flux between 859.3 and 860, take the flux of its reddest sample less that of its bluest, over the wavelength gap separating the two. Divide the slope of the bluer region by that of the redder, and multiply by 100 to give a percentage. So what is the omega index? -615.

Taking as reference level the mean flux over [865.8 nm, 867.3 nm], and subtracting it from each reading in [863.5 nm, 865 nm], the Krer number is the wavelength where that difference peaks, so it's 863.90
